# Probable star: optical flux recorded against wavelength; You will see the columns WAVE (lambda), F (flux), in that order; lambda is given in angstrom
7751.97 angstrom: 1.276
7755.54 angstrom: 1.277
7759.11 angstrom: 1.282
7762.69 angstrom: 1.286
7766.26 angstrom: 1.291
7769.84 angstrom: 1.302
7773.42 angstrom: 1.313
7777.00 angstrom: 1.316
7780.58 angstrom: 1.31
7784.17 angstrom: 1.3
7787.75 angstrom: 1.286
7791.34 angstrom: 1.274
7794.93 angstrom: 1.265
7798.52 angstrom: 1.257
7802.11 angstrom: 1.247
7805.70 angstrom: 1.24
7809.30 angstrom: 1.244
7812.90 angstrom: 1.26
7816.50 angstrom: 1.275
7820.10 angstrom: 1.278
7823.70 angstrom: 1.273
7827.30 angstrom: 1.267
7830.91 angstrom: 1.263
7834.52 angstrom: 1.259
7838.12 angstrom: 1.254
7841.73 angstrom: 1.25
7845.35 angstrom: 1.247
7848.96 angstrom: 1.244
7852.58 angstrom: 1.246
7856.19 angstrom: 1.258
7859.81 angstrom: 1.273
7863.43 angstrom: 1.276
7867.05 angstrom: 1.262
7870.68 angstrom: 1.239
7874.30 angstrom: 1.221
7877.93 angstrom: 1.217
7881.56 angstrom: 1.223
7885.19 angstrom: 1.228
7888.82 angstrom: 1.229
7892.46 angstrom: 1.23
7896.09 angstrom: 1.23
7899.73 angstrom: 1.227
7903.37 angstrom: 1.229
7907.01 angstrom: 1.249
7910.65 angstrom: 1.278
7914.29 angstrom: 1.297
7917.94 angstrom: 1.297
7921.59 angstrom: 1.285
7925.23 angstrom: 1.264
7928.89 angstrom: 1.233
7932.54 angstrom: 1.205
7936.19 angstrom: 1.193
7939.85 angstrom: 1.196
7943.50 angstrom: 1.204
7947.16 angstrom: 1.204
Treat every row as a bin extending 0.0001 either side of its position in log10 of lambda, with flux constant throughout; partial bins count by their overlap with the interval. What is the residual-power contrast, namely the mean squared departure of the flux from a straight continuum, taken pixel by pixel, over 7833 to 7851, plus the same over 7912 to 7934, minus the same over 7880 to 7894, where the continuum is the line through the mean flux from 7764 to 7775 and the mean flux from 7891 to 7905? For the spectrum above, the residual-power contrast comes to 0.003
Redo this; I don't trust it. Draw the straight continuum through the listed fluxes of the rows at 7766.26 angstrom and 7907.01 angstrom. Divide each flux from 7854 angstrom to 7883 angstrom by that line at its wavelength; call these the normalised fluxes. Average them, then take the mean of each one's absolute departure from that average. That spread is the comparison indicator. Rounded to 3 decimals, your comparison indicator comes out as 0.015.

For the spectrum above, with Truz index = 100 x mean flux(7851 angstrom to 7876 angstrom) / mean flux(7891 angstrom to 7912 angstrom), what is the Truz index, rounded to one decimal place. 101.1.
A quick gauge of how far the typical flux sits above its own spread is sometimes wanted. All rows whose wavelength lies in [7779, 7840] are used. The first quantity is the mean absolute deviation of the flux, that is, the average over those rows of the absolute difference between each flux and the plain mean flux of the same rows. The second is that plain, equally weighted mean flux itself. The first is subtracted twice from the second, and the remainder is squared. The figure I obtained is 1.54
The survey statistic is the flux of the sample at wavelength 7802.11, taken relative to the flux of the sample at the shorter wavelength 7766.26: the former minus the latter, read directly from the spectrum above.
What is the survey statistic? -0.04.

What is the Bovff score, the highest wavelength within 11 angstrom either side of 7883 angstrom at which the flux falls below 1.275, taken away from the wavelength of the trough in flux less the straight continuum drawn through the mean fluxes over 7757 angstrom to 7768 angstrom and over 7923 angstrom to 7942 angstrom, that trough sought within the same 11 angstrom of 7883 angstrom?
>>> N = -14.5 angstrom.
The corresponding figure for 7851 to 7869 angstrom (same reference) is -14.5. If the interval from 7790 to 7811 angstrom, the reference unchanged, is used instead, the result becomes -3.6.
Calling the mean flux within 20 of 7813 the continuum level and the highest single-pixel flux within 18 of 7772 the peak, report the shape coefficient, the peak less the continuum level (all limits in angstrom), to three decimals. 0.055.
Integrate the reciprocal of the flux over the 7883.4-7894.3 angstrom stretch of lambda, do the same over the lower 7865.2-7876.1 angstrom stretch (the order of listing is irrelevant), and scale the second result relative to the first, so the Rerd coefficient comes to 0.99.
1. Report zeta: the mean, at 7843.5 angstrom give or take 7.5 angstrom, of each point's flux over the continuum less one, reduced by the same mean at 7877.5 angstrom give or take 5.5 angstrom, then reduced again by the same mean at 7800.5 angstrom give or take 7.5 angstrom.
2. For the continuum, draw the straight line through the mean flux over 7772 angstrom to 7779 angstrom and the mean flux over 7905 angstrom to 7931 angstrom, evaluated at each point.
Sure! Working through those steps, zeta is 0.056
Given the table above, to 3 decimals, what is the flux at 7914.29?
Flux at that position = 1.297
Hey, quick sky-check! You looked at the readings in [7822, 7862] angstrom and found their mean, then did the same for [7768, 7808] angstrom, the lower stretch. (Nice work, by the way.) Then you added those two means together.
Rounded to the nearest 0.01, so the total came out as 2.54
